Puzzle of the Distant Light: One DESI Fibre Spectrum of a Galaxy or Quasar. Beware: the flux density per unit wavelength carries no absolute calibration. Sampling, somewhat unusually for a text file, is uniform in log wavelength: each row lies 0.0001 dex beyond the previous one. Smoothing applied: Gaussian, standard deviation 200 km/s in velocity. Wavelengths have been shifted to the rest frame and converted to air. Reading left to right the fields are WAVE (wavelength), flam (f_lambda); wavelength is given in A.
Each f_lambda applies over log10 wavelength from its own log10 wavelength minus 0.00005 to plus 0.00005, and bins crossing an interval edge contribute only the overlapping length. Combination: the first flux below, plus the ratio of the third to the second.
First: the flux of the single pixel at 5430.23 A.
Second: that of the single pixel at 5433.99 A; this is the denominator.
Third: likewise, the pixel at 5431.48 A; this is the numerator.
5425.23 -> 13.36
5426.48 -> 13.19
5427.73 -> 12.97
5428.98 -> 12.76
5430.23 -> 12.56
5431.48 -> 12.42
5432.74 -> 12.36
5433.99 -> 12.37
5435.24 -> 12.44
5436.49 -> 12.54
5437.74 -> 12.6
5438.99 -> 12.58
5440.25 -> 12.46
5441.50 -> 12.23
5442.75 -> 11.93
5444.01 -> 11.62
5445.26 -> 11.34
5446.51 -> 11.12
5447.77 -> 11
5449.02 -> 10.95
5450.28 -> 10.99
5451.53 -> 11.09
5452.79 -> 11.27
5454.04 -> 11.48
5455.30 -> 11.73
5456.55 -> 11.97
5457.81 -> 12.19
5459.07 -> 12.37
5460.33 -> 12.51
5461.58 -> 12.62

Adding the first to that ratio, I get 13.6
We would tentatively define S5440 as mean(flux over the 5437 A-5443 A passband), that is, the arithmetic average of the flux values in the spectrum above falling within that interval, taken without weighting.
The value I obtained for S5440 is 12.4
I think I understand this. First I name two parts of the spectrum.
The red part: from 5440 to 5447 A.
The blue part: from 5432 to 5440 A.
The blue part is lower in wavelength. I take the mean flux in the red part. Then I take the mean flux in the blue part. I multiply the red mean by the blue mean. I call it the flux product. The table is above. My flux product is 147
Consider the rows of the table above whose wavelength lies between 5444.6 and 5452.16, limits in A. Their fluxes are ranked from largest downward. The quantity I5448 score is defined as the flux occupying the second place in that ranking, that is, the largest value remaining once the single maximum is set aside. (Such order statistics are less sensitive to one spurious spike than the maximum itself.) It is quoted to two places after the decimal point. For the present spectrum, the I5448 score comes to 11.12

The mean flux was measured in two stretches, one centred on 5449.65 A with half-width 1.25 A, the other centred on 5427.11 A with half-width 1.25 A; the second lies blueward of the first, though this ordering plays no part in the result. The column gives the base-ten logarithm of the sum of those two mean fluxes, 1.38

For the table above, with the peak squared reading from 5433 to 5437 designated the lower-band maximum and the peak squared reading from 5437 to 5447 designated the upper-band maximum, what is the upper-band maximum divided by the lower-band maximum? 1.01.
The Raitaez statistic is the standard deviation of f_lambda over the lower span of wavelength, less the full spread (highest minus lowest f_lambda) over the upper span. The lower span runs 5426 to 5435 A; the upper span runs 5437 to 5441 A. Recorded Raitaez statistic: 0.2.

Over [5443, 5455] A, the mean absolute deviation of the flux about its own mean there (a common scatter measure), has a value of 0.20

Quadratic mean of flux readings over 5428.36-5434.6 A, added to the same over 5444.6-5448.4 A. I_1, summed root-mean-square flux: 23.6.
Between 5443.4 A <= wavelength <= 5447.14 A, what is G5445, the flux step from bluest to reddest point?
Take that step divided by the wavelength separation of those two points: -0.20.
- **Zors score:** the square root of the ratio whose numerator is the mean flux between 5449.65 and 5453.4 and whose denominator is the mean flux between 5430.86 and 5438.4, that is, 0.94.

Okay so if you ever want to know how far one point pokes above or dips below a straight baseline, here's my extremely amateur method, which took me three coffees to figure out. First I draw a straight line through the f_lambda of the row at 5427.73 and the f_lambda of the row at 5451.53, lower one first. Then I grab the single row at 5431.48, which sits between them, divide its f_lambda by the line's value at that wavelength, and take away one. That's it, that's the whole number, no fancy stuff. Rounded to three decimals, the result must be -0.020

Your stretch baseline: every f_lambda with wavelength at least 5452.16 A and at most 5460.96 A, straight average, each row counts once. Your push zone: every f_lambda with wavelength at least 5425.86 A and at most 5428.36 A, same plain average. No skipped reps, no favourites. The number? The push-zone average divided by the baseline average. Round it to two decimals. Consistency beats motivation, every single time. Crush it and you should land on 1.10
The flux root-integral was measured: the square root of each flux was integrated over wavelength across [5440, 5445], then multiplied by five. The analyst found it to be 87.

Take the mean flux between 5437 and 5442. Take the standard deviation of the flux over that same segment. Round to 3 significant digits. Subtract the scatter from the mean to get 12.3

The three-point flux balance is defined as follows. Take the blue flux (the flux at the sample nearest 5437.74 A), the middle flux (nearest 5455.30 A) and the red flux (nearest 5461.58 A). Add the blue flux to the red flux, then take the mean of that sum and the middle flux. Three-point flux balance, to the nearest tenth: 18.5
